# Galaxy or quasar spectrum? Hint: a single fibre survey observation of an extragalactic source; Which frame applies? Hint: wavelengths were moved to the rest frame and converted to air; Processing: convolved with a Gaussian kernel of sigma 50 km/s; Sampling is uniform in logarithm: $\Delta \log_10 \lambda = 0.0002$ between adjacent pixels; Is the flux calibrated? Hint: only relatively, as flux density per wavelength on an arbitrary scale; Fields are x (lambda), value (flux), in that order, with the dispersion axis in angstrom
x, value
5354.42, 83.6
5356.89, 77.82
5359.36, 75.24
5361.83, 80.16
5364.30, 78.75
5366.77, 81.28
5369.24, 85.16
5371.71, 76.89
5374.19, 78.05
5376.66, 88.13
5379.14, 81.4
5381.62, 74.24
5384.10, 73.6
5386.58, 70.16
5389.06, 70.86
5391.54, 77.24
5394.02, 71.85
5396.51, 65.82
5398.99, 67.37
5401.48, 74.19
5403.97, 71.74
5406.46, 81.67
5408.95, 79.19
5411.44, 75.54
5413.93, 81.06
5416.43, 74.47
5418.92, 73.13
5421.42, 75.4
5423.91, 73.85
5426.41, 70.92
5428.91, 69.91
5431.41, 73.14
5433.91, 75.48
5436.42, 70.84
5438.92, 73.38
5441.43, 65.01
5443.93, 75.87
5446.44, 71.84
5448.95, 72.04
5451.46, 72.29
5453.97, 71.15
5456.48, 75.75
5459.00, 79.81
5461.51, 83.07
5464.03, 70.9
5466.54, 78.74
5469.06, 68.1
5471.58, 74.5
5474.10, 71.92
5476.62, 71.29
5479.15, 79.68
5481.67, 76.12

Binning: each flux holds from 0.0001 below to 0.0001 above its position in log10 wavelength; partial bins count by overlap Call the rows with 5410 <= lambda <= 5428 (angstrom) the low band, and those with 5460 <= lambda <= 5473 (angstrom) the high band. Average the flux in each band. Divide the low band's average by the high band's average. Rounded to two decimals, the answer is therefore 1.00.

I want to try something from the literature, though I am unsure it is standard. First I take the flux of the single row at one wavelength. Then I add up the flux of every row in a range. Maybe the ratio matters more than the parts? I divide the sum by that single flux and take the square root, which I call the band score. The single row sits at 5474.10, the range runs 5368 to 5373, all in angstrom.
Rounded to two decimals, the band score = 1.50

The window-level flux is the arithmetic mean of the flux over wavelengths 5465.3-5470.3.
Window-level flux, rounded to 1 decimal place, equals 73.4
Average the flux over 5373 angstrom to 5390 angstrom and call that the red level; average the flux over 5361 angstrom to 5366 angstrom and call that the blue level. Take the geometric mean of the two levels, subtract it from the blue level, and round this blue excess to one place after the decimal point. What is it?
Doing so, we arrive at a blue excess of 1.4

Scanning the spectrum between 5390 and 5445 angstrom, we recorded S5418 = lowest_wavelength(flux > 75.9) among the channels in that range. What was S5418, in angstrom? 5391.54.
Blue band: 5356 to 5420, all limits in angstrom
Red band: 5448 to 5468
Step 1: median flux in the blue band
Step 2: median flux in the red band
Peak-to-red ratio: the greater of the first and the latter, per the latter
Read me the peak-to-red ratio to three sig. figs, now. 1.03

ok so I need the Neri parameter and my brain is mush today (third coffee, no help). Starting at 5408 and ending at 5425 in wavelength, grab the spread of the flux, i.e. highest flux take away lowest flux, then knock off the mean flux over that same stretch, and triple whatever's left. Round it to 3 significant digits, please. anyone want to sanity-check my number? -204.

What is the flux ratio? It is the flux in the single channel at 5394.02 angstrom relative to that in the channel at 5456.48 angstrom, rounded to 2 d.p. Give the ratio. 0.95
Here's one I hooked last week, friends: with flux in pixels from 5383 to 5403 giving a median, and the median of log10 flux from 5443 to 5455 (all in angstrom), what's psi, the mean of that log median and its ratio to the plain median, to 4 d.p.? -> 0.9418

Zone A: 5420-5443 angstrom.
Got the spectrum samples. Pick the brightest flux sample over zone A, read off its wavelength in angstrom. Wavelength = 5433.91 angstrom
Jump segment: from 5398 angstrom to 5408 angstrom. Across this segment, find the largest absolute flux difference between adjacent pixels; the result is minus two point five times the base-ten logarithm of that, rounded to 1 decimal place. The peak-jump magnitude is -2.5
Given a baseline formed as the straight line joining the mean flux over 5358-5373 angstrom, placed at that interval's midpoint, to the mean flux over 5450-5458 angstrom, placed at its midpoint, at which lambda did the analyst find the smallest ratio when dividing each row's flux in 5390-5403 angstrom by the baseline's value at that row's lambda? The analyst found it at 5396.51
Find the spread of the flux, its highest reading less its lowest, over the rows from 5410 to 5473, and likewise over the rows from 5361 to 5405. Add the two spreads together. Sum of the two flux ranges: 40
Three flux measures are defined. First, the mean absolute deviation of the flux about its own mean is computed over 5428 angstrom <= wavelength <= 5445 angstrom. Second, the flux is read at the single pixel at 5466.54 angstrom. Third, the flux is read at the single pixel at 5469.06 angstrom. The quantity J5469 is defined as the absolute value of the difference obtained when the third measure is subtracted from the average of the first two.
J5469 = 27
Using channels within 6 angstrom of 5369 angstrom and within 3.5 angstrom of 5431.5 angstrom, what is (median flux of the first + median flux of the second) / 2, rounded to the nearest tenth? 75.9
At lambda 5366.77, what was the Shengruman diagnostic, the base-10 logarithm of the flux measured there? 1.91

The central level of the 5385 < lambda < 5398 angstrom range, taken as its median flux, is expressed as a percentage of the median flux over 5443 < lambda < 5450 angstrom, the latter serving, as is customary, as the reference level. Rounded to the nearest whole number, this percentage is 98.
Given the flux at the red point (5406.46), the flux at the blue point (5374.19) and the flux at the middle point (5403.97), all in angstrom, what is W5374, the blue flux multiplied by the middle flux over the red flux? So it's 69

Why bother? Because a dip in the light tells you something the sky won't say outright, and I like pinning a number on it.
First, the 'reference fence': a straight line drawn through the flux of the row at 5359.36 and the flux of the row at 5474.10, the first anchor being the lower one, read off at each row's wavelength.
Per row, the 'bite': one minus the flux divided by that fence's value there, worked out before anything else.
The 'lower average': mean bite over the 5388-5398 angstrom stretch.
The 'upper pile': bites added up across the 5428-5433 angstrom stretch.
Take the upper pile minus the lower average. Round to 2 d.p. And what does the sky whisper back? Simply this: 0.01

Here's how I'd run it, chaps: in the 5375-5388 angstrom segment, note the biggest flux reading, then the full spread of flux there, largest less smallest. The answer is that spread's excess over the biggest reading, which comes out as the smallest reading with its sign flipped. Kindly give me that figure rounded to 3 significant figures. -70.2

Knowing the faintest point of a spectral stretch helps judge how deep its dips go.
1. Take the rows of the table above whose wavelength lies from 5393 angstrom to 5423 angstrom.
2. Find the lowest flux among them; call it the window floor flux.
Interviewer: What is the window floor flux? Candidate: 65.82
